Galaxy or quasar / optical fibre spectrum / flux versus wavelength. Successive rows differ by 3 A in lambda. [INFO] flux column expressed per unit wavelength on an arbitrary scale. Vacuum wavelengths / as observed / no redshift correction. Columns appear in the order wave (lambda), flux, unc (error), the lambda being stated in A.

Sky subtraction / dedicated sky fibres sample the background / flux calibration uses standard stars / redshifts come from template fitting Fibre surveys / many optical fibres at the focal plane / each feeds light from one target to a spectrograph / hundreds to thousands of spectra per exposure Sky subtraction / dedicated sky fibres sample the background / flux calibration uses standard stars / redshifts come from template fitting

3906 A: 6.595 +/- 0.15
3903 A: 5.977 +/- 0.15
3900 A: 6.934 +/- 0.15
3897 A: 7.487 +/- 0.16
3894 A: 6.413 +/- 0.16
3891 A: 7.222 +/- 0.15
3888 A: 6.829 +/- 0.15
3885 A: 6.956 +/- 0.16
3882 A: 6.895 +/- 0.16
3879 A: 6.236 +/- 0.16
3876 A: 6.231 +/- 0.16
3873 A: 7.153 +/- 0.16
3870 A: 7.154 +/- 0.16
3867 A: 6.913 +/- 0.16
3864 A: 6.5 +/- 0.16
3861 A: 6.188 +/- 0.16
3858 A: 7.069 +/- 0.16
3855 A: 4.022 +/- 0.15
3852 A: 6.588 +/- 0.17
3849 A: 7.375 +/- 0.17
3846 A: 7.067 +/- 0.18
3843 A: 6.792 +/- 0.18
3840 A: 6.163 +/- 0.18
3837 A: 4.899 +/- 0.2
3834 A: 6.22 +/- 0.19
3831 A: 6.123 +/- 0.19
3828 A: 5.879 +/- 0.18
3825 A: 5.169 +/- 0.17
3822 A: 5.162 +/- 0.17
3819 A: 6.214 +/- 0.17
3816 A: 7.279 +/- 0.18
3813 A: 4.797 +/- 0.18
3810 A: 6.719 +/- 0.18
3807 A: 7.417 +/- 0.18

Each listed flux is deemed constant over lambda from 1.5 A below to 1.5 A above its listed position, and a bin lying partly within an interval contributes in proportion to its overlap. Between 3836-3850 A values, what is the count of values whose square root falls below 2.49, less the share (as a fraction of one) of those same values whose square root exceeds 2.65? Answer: 1.6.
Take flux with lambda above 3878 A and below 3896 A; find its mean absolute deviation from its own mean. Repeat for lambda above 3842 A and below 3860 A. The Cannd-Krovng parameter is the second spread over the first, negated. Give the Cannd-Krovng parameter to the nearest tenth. -2.8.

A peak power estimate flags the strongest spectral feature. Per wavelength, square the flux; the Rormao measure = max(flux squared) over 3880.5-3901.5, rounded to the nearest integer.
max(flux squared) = 56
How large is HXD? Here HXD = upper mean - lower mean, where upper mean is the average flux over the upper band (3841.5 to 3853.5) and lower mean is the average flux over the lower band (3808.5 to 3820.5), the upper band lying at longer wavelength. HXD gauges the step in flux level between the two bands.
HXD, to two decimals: 0.70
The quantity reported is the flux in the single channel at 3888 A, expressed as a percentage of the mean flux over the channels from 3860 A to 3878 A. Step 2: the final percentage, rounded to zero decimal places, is 102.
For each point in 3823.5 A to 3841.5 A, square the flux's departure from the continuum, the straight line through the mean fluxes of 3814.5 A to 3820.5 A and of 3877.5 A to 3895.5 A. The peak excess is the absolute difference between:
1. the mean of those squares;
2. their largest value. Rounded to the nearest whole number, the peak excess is 2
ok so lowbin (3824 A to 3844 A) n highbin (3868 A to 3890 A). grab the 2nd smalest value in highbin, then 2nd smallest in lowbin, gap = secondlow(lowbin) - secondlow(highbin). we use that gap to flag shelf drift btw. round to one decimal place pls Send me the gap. -1.1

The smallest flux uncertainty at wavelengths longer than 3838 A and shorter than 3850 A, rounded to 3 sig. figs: 0.170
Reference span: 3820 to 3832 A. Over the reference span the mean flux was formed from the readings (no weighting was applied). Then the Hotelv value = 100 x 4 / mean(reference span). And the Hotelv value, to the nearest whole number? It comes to 72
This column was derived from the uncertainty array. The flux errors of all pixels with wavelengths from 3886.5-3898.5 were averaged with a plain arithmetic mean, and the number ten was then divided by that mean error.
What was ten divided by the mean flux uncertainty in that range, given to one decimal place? 64.5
